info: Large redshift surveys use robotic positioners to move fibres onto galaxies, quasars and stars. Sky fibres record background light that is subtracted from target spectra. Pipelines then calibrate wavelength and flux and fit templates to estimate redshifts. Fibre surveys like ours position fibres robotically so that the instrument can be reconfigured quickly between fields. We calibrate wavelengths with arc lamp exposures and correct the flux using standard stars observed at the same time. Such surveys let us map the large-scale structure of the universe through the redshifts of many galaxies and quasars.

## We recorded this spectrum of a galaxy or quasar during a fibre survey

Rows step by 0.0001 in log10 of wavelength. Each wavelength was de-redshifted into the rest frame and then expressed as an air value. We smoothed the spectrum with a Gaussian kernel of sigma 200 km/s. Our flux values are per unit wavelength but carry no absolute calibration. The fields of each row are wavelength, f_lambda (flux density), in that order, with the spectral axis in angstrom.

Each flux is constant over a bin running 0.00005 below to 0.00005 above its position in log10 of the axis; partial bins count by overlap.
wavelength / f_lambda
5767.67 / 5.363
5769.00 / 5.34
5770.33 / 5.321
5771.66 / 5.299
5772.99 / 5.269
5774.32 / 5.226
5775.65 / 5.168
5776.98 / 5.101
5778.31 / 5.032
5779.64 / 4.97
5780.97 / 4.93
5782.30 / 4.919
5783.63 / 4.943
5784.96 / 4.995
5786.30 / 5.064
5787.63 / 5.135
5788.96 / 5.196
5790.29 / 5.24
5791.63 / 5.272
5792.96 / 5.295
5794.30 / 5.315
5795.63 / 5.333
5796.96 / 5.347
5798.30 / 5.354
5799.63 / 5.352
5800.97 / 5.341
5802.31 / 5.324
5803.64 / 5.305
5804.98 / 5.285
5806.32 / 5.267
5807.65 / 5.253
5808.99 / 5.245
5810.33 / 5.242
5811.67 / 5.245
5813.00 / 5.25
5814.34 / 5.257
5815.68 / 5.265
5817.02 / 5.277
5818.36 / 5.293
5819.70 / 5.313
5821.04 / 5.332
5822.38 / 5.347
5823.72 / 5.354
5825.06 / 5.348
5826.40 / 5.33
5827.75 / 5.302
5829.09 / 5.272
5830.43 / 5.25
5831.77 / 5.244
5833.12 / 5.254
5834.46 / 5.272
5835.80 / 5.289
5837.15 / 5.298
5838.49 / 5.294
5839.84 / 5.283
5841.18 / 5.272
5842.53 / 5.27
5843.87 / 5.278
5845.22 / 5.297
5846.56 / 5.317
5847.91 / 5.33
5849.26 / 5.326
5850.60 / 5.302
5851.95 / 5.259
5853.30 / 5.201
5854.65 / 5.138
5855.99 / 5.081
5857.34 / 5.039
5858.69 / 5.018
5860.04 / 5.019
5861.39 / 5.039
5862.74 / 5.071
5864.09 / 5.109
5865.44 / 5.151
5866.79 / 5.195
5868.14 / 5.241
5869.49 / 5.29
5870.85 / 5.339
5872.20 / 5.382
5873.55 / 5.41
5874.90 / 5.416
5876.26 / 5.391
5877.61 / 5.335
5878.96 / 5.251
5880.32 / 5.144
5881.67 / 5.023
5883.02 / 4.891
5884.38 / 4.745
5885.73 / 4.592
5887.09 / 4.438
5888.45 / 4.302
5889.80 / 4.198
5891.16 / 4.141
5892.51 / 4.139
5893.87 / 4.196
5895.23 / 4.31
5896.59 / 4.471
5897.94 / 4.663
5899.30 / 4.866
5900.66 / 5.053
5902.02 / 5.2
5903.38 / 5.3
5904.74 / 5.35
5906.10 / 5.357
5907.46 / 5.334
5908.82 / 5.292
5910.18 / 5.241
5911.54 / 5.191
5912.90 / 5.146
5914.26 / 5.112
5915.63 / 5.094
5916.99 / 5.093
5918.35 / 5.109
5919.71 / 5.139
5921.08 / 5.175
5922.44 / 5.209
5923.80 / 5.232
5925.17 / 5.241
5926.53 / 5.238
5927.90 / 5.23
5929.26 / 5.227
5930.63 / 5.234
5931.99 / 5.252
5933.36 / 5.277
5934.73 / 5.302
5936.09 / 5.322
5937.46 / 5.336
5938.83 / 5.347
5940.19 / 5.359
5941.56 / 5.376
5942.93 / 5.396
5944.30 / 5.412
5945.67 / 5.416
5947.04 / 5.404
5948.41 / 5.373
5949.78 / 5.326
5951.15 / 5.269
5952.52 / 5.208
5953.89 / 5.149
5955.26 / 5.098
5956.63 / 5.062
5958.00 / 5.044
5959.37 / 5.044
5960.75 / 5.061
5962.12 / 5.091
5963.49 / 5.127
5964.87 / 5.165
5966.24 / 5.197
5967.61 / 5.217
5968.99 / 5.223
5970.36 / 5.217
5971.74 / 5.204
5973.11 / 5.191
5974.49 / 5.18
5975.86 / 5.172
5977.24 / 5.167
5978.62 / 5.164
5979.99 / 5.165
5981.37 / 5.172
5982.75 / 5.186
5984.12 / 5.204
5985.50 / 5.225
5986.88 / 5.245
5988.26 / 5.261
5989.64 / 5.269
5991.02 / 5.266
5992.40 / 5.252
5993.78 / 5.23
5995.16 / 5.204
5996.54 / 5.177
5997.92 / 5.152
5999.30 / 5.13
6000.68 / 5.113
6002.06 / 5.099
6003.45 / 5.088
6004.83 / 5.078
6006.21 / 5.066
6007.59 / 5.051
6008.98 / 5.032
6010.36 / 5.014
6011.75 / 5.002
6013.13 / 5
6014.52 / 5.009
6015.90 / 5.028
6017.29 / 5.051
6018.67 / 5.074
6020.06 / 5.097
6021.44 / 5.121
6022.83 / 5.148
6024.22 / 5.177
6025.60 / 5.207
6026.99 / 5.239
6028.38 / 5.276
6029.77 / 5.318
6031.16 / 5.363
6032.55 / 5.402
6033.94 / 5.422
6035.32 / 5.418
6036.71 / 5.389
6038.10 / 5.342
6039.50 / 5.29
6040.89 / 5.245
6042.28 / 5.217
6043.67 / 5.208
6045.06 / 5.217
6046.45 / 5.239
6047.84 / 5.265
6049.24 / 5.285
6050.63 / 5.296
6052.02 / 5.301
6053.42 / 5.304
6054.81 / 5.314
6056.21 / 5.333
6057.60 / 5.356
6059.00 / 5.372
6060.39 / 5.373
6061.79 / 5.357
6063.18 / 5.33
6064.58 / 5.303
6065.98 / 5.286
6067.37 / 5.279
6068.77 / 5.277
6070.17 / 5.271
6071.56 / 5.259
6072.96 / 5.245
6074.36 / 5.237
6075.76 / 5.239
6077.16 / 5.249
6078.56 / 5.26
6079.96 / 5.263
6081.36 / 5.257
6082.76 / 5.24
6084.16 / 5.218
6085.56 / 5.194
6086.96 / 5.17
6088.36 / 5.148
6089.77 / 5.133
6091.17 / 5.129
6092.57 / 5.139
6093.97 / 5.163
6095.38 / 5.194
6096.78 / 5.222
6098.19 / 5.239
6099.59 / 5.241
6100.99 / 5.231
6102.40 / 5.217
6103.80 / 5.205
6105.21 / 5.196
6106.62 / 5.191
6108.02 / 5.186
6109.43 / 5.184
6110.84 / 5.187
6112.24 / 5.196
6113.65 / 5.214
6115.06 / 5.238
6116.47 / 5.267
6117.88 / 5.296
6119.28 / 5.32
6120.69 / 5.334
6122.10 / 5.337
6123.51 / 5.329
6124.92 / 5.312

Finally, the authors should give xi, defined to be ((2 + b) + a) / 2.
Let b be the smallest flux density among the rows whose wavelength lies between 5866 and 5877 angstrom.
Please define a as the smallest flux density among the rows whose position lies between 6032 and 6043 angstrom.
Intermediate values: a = 5.217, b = 5.195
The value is 6.21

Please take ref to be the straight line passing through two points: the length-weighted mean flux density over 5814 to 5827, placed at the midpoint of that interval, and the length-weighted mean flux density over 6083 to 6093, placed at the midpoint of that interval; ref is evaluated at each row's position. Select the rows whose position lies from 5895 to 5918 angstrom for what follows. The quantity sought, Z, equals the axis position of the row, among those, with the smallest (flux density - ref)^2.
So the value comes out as 5910.18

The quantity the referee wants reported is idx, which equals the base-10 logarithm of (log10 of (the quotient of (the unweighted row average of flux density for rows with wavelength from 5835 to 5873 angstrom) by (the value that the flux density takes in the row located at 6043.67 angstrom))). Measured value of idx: -3.0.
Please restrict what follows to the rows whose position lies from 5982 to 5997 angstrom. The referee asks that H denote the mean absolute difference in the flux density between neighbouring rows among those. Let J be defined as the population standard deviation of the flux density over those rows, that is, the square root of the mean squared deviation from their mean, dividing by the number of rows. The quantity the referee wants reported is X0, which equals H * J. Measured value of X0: 0.0005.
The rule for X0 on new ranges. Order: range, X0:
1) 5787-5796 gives 0.0021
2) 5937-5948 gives 0.0004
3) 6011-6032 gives 0.0030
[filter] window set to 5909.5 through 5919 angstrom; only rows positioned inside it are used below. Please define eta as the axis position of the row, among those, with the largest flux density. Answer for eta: 5910.18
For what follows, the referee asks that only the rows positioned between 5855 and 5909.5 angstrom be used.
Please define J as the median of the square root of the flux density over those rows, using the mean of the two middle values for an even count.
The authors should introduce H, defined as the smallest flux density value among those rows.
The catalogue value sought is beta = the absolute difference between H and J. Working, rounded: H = 4.139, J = 2.25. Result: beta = 1.89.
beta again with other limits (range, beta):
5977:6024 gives 2.73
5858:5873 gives 2.75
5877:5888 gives 2.21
